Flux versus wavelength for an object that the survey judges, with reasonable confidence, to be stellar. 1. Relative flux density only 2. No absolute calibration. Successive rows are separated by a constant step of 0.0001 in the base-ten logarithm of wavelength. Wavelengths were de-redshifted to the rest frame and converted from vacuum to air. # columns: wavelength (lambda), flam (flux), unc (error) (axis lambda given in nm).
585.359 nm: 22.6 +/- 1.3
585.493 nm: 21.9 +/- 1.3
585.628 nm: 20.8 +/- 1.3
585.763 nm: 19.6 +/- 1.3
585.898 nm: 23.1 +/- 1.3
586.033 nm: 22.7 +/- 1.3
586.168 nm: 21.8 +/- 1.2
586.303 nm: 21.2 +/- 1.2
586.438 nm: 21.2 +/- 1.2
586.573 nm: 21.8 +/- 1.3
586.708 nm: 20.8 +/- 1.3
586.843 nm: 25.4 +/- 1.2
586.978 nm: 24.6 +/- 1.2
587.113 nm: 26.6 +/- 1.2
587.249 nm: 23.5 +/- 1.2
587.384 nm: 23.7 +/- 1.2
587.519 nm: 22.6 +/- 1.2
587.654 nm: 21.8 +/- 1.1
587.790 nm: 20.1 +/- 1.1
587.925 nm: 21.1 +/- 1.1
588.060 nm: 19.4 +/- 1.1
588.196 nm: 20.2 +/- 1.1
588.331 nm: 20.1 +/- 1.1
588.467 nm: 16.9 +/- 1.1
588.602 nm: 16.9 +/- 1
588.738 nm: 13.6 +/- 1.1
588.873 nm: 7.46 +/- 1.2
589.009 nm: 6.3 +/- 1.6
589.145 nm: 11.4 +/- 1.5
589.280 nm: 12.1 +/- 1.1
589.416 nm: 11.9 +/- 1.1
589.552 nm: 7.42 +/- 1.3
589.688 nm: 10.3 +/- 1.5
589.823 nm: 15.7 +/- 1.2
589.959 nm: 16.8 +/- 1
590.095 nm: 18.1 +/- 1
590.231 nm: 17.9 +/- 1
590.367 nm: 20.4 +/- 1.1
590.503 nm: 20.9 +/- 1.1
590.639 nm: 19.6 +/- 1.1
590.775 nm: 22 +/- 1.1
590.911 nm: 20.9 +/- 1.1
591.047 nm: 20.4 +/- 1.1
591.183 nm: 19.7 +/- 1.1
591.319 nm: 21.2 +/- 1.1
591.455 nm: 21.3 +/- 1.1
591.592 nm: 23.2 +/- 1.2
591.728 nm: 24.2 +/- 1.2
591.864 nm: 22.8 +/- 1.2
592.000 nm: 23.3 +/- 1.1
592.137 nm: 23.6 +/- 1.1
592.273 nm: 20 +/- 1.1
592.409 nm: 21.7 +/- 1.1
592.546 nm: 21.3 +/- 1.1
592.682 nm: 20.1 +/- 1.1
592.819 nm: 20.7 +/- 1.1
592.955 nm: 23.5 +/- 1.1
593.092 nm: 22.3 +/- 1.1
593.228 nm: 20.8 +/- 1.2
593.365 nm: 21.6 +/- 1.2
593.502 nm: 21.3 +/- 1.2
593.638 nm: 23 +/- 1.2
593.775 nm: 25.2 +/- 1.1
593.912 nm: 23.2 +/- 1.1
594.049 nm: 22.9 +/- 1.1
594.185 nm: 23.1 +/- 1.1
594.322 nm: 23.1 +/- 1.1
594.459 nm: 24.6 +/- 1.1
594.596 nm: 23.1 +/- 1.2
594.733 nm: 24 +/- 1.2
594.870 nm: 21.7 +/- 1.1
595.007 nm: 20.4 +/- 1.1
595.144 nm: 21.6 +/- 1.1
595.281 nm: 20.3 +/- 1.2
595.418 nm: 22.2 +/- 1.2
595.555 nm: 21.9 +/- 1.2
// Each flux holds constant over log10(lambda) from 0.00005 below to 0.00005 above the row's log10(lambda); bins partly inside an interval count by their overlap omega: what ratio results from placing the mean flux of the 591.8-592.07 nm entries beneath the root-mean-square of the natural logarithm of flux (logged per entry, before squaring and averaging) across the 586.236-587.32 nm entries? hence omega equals 0.136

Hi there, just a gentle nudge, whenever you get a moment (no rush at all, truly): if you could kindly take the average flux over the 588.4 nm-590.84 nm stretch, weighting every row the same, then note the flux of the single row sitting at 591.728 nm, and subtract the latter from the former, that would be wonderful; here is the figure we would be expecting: -9.4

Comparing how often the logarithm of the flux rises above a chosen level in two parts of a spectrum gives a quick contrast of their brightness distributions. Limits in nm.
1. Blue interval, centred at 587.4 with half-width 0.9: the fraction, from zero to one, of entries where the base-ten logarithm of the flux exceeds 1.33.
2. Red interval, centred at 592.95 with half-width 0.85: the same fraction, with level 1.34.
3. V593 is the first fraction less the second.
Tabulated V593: 0.23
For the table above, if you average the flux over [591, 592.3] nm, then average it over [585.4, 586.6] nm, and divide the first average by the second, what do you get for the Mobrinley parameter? 1.02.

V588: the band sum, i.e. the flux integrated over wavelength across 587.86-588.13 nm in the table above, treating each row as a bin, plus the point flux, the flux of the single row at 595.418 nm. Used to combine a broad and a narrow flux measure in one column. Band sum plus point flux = 28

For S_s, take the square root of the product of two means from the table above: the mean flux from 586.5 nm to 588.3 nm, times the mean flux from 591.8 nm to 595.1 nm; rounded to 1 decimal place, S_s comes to 22.4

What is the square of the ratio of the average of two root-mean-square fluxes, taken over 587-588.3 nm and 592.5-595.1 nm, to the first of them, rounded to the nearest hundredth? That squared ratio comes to 1.01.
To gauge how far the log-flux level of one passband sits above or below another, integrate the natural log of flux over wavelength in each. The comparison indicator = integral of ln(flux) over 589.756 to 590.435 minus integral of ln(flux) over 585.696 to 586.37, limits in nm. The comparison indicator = -0.12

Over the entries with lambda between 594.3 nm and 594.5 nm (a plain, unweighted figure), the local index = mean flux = 23.9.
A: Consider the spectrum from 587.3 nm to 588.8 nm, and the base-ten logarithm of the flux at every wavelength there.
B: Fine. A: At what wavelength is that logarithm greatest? 587.384 nm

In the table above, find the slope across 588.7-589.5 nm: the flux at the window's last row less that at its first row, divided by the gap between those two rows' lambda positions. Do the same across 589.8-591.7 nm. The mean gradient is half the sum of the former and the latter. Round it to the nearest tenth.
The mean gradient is 0.9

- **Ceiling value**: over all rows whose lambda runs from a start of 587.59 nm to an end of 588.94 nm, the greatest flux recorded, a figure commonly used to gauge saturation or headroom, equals 21.8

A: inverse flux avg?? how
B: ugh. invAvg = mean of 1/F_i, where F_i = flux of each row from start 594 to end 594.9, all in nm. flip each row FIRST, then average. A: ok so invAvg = 0.043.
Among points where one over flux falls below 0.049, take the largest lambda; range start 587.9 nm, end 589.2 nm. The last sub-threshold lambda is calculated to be 587.925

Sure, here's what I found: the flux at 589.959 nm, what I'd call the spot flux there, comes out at 16.8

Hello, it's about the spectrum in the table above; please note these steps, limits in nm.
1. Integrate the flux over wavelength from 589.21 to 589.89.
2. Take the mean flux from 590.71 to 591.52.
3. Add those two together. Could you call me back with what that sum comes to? 29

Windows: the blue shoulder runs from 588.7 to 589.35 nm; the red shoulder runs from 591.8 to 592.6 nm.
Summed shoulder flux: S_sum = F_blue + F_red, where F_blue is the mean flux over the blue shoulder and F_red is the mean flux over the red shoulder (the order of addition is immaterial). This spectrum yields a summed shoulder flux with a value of 32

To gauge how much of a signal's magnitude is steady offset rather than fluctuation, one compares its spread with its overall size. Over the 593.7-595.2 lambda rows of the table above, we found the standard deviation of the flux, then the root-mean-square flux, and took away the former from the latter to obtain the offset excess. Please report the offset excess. 21.7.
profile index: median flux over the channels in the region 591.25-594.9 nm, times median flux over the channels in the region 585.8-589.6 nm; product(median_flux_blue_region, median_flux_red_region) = 480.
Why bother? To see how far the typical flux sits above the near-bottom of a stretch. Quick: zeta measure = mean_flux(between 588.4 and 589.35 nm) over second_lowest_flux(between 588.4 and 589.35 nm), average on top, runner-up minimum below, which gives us 1.62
